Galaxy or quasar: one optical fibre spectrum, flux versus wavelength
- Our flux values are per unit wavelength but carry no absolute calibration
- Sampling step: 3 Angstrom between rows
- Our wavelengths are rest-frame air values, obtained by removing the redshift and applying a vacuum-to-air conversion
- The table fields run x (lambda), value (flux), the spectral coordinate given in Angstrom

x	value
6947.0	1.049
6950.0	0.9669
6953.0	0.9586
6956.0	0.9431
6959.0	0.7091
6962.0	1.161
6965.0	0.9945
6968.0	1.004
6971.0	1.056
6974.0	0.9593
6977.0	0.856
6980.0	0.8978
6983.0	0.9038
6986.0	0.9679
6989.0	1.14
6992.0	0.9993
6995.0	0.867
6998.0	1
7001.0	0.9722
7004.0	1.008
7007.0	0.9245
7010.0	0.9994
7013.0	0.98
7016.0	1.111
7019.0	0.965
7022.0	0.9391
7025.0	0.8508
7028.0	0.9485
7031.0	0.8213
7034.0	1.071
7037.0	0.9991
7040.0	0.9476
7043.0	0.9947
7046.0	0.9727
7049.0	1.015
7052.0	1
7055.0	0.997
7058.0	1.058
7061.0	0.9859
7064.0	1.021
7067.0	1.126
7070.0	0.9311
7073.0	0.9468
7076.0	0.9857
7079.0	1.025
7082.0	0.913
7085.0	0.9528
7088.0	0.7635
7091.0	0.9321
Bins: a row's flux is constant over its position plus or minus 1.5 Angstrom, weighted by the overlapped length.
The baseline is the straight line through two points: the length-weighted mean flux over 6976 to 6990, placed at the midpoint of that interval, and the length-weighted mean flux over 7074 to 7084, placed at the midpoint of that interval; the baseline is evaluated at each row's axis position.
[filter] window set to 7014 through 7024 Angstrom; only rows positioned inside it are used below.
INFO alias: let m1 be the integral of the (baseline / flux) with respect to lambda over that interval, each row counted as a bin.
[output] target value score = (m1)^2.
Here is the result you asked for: 94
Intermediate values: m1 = 10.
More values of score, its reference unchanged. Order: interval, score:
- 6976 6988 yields 155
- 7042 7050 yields 60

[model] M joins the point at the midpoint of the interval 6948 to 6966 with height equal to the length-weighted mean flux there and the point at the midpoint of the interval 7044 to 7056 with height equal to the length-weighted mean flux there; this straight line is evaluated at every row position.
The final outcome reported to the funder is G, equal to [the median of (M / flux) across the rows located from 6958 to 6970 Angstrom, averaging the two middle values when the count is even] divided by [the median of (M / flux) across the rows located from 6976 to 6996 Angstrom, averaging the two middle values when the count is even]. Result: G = 0.90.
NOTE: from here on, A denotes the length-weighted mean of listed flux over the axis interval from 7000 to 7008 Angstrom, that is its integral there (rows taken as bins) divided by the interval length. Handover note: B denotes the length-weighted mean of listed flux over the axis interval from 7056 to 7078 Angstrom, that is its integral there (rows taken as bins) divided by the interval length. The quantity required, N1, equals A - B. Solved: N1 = -0.04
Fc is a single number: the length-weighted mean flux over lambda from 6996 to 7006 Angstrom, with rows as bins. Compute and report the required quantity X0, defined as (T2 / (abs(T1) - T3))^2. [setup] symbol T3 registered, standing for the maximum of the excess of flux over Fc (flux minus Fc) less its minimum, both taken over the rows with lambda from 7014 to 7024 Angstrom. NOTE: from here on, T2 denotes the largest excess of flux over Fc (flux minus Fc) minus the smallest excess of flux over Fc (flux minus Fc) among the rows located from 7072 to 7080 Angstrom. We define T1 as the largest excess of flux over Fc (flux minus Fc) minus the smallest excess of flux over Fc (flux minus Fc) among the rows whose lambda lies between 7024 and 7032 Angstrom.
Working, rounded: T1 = 0.13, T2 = 0.078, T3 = 0.17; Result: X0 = 3.1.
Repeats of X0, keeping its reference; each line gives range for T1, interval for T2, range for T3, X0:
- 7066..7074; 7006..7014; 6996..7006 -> 0.2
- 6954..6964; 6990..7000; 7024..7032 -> 0.2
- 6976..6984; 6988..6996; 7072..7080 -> 80.6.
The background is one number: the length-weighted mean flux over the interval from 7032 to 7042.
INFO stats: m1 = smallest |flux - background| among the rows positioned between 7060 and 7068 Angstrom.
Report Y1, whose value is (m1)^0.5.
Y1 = 0.10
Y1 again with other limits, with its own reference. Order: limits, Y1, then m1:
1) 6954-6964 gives 0.23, 0.053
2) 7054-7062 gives 0.03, 0.001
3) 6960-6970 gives 0.04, 0.002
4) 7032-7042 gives 0.05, 0.003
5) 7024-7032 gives 0.22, 0.048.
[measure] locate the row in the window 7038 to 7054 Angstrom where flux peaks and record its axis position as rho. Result 7049.0 Angstrom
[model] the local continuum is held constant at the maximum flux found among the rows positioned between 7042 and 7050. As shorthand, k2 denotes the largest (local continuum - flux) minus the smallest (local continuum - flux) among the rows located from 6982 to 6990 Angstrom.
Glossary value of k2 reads 0.24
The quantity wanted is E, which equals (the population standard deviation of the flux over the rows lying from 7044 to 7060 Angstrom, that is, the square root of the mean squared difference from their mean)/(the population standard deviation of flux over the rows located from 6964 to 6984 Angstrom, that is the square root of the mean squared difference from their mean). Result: 0.4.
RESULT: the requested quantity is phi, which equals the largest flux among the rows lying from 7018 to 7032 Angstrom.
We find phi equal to 0.965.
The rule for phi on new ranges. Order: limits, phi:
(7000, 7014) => 1.008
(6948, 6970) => 1.161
